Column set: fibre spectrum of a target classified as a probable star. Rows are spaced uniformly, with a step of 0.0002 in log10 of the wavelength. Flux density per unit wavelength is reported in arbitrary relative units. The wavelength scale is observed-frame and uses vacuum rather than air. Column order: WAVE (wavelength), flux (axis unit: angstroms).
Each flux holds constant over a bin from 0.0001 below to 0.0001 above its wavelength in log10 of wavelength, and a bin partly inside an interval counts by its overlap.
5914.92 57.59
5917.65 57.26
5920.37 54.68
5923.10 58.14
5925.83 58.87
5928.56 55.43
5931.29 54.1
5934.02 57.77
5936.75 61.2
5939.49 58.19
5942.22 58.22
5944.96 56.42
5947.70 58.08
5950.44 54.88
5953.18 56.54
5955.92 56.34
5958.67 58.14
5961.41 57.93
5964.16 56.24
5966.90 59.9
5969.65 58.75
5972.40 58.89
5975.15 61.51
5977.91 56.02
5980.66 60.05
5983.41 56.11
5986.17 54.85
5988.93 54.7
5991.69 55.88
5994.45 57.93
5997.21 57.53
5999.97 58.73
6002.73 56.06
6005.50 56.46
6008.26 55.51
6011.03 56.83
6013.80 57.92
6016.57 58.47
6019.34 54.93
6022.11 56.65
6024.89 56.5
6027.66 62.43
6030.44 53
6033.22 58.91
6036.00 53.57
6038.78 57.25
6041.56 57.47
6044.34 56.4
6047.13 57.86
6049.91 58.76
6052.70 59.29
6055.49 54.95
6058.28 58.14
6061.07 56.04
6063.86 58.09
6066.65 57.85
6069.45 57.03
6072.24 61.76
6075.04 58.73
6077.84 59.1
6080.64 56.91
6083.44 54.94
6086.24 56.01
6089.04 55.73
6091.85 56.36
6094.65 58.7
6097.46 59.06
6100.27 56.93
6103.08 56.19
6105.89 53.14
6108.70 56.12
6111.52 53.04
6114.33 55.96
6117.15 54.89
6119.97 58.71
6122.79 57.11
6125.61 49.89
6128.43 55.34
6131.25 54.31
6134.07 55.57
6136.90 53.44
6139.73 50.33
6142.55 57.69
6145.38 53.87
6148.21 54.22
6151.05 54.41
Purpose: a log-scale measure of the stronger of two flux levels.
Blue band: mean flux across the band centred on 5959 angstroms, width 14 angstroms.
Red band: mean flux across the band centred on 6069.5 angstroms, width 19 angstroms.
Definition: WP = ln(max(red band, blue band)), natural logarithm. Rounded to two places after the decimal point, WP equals 4.07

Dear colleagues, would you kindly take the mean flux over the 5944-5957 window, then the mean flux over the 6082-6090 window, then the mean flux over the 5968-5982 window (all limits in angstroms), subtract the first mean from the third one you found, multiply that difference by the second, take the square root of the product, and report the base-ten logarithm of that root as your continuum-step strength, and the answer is 1.08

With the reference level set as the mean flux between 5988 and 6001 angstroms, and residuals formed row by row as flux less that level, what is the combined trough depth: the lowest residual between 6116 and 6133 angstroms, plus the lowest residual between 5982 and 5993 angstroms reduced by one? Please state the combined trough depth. -10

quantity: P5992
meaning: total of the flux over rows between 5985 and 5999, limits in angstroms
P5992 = 281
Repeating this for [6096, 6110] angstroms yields 281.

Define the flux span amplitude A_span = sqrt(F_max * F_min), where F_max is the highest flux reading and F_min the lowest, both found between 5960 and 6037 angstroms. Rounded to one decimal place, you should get 57.5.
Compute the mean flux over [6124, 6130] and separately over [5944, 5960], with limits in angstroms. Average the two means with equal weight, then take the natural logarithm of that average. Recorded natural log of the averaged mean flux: 4.00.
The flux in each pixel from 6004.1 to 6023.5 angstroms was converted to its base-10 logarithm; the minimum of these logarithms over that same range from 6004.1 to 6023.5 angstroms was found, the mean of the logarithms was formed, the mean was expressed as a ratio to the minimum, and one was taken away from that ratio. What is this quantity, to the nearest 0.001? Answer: 0.008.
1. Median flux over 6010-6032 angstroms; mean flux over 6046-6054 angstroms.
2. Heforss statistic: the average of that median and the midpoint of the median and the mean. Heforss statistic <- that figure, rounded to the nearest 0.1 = 57.2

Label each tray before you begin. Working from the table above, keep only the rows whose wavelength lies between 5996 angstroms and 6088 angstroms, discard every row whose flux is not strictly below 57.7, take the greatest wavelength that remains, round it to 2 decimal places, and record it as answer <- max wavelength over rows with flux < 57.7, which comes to 6086.24 angstroms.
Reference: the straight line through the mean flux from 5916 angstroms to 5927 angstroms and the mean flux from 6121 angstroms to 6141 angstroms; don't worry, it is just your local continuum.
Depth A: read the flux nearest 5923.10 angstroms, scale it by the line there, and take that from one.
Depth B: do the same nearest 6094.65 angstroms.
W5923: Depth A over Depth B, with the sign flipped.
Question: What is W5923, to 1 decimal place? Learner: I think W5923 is -0.2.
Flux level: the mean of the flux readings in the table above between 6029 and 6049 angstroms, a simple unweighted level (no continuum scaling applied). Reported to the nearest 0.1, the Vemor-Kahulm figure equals 56.4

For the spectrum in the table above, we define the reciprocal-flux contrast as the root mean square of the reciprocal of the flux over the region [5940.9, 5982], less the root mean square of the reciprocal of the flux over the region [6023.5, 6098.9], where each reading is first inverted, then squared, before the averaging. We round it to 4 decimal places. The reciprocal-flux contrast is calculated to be -0.0001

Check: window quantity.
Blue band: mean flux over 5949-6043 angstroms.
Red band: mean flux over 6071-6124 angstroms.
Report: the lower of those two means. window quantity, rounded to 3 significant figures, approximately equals 56.8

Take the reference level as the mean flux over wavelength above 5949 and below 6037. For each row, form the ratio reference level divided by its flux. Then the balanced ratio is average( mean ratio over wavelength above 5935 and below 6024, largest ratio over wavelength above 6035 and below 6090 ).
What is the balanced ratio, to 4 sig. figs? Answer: 1.032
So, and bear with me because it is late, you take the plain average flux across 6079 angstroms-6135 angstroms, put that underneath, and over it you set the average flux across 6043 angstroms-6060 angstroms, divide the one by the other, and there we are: 1.03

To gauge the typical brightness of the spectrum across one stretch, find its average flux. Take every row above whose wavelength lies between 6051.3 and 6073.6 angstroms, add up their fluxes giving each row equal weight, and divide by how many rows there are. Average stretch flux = 57.9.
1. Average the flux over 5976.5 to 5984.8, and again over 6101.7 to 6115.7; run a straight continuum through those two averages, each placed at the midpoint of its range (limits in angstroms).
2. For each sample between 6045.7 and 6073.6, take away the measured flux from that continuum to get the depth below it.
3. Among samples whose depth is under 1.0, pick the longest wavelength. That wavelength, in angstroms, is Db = 6072.24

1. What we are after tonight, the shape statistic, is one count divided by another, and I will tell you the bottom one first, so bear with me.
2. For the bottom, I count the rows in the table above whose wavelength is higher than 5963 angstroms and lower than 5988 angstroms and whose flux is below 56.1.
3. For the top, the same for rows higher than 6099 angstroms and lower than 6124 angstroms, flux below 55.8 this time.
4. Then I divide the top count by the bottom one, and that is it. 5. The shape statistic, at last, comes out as 1.5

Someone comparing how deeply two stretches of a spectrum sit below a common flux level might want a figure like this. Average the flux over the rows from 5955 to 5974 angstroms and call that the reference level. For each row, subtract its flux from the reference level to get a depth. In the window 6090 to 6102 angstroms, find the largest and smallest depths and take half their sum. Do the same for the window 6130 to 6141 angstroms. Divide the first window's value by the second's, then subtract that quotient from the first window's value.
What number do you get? 0.3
